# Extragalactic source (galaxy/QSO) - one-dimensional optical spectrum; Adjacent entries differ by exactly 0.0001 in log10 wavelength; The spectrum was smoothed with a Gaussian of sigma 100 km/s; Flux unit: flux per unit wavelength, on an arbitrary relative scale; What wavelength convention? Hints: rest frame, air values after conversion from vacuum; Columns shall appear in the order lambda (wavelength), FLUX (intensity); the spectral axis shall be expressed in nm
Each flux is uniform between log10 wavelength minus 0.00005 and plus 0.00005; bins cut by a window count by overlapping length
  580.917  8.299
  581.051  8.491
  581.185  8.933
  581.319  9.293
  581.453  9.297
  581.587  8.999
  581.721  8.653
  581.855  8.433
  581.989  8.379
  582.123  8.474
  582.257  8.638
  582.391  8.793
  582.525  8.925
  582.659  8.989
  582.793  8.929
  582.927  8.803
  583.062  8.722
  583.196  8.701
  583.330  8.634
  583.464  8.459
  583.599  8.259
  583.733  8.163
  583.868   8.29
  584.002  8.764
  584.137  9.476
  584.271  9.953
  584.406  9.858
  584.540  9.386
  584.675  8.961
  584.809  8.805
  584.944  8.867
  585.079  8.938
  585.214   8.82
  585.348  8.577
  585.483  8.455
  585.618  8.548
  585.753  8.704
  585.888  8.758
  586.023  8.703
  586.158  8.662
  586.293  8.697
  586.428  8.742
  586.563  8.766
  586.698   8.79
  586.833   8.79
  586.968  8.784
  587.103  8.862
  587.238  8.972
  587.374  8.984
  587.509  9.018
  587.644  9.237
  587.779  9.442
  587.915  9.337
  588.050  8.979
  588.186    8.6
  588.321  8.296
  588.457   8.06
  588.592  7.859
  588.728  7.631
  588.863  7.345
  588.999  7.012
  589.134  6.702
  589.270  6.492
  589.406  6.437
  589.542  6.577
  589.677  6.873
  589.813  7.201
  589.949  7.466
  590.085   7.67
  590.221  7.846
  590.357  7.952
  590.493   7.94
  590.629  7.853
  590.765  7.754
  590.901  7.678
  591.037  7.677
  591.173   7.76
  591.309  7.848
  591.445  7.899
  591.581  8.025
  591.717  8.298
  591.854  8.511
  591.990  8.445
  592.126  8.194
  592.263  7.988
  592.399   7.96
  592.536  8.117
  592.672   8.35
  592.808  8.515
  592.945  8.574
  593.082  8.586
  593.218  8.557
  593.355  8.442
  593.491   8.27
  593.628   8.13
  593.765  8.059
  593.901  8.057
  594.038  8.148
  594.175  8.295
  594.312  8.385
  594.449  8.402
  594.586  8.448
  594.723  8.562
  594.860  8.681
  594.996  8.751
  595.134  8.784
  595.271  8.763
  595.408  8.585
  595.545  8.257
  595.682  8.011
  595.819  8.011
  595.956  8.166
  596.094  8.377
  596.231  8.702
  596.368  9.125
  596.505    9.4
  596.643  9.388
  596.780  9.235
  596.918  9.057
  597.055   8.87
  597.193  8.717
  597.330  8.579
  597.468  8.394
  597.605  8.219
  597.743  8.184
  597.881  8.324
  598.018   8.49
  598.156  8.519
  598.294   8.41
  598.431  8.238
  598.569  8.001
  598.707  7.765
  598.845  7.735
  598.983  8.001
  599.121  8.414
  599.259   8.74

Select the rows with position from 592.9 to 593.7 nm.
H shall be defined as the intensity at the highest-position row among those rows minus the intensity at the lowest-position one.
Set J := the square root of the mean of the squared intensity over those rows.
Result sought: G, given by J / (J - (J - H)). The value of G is -19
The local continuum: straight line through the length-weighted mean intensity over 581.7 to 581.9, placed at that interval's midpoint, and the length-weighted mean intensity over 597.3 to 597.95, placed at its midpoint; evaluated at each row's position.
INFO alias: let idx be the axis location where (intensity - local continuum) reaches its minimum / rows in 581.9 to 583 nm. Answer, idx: 581.989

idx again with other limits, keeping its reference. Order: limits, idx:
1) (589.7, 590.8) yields 589.813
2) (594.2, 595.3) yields 594.312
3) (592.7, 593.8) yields 593.765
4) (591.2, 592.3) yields 591.309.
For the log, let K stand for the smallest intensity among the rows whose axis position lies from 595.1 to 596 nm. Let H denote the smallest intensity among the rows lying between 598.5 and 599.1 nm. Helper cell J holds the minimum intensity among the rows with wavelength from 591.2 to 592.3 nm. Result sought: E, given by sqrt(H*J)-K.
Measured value -0.22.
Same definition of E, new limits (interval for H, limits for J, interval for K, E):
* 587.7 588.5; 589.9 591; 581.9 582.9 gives -0.62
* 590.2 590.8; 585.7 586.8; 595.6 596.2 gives 0.18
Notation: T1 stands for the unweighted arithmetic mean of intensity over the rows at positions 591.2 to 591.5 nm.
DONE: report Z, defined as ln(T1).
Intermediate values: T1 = 7.9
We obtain 2.06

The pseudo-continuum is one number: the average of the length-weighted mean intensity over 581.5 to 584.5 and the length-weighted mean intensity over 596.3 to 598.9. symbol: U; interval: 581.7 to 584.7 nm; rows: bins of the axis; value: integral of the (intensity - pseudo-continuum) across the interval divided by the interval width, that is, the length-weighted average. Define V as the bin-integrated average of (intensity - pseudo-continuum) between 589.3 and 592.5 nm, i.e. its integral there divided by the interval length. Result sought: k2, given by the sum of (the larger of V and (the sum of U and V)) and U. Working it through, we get -0.7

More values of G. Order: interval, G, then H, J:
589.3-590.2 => 6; 1.2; 7.05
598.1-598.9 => -10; -0.8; 8.12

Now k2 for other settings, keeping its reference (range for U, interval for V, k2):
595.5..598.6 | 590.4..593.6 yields -0.7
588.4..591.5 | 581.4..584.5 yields -1.1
